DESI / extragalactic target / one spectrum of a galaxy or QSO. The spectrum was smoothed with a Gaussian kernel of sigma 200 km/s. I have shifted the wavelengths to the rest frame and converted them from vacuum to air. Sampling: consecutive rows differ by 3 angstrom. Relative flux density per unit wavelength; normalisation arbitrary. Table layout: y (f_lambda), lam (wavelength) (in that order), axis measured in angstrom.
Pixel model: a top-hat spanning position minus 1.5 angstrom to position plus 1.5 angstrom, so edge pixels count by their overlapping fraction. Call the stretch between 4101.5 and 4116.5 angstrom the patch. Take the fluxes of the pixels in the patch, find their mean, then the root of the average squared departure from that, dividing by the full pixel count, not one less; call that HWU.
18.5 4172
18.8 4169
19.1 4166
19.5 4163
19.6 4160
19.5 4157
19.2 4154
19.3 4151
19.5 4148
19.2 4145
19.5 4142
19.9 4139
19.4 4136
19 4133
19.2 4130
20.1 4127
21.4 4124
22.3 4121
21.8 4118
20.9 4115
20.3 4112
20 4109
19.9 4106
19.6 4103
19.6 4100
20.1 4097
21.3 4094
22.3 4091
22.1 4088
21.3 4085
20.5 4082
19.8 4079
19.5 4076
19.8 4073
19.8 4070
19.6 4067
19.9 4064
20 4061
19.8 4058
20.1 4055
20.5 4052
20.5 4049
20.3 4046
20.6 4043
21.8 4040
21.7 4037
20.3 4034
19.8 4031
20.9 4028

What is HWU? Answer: 0.44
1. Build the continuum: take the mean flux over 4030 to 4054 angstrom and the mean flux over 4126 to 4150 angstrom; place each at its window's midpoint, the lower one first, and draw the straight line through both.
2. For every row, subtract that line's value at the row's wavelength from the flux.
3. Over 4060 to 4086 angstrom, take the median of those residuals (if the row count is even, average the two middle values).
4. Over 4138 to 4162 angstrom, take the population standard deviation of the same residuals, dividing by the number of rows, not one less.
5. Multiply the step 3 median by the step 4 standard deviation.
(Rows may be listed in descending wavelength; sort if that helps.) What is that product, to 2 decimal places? -0.10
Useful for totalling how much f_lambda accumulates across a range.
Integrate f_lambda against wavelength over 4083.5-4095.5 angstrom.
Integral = 261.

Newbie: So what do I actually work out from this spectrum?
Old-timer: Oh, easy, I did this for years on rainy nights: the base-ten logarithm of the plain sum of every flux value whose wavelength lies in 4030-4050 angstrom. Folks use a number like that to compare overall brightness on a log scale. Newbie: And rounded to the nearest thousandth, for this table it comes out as 2.161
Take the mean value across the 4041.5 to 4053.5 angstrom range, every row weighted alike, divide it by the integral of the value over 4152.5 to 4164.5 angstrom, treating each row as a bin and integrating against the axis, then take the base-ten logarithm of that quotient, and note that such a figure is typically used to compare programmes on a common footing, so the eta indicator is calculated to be -1.06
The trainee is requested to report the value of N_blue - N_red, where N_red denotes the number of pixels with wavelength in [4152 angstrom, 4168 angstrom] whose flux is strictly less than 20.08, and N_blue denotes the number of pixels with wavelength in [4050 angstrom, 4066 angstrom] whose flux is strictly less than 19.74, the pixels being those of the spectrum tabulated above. -5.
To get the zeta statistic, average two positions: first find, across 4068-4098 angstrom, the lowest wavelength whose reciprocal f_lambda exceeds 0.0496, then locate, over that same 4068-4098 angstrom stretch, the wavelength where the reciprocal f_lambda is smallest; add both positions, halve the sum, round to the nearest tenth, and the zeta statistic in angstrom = 4080.5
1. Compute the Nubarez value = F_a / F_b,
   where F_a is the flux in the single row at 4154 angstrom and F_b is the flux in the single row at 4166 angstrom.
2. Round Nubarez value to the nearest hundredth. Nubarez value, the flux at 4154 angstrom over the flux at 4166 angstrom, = 1.01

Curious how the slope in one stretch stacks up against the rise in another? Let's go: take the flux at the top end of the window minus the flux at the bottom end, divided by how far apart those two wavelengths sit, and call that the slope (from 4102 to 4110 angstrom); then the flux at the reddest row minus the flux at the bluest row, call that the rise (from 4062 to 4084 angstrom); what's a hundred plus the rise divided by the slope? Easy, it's 109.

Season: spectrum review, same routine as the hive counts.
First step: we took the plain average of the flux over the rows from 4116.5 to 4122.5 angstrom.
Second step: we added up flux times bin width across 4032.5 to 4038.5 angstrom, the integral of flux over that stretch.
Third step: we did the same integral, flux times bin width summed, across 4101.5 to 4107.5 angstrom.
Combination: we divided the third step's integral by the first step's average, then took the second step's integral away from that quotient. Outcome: -121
